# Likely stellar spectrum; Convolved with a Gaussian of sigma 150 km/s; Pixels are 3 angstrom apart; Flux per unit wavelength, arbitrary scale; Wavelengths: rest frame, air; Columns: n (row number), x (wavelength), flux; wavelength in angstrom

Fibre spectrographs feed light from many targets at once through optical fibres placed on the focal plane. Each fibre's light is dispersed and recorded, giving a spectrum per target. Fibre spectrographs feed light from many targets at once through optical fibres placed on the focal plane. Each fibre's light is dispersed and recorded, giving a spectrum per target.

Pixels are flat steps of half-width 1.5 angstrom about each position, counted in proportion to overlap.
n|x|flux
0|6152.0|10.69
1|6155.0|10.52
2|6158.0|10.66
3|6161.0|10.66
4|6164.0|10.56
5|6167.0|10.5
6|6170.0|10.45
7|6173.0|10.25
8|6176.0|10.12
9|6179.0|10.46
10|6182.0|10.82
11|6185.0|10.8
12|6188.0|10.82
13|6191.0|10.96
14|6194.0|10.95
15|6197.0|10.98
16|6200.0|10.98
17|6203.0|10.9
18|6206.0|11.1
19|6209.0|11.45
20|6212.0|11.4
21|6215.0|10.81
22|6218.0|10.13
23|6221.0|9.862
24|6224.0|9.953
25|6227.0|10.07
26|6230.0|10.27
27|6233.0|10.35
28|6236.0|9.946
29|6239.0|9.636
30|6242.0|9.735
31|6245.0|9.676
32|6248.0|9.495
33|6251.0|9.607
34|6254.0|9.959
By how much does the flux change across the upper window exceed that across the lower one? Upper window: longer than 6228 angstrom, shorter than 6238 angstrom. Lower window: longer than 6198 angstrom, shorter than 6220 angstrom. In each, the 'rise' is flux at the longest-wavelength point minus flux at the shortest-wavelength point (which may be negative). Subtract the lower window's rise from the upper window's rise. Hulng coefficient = 0.5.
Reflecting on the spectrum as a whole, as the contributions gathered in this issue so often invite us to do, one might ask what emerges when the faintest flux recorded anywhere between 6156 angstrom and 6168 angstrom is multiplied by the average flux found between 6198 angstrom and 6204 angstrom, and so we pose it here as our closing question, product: 115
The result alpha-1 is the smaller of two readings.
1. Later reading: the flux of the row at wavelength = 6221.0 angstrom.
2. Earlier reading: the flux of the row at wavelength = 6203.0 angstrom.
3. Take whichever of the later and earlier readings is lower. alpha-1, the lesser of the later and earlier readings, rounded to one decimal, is 9.9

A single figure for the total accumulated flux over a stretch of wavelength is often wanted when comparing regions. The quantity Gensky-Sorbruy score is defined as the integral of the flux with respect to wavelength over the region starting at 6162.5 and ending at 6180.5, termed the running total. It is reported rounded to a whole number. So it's 187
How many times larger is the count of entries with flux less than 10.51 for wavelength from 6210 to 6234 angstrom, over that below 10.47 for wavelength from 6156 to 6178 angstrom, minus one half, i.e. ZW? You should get 1.5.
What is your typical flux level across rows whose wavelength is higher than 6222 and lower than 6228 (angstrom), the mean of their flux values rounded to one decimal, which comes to 10.0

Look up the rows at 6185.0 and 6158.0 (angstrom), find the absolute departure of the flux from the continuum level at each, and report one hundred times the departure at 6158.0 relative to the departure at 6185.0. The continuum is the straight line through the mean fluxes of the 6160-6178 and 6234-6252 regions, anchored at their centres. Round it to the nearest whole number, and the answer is 25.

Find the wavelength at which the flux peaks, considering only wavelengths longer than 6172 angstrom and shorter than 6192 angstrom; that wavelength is 6191.0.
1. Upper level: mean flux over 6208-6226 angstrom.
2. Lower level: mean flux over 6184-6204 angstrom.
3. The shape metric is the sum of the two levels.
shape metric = 21.5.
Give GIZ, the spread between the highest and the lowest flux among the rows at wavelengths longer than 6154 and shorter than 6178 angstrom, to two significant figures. 0.54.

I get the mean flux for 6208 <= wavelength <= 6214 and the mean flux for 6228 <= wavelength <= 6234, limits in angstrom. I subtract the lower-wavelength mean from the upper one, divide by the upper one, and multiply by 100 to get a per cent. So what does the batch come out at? -11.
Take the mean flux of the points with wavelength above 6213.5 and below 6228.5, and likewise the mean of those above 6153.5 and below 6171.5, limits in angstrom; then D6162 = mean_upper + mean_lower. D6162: 20.7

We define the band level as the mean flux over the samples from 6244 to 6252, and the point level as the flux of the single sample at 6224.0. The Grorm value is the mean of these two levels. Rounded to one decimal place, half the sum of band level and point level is 9.8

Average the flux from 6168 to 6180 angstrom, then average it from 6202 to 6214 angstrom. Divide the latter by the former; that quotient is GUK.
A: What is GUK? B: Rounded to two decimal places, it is 1.09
